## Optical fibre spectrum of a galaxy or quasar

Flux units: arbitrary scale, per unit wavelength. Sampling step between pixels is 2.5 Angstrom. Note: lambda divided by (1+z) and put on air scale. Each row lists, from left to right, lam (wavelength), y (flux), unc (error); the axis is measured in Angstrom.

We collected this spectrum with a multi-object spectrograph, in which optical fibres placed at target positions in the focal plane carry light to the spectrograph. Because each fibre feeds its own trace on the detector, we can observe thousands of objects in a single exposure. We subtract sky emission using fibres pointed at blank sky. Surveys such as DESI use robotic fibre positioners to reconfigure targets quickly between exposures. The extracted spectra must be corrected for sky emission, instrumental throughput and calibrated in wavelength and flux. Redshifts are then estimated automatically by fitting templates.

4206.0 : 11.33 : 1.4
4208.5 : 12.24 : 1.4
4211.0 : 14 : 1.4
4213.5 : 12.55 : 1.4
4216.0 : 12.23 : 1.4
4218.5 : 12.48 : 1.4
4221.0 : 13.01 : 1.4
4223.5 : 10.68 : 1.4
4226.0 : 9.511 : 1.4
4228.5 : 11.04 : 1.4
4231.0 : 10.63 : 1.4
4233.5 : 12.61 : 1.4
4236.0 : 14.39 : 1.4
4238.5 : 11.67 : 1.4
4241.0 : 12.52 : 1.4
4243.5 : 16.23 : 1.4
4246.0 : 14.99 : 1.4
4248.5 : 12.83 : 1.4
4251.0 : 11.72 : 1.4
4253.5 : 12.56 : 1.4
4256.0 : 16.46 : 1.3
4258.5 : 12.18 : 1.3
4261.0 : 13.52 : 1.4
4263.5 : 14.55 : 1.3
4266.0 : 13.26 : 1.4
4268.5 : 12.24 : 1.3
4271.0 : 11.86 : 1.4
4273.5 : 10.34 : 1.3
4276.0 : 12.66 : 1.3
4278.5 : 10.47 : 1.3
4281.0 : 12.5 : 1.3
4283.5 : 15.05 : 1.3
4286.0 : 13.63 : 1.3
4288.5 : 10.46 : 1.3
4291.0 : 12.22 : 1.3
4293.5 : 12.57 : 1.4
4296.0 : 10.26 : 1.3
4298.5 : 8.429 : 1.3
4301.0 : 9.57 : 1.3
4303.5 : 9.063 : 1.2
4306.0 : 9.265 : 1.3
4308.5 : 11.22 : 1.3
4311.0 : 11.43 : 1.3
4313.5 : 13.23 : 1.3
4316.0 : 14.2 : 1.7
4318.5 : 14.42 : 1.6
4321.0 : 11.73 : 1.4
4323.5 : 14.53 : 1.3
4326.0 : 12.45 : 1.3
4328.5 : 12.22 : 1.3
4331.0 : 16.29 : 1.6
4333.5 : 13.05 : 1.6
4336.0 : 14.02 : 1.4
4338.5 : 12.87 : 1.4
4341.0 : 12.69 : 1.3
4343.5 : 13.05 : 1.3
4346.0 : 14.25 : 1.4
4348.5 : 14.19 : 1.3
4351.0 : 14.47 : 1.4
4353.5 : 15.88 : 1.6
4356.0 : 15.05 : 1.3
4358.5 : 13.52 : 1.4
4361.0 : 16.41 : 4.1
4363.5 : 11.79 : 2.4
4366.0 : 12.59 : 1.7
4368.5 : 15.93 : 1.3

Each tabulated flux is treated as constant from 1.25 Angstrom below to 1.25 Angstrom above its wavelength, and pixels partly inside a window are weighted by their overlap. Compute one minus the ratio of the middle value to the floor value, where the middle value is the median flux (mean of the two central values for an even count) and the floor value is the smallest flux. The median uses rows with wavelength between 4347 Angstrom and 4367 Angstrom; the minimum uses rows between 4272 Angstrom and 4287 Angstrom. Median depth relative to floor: -0.39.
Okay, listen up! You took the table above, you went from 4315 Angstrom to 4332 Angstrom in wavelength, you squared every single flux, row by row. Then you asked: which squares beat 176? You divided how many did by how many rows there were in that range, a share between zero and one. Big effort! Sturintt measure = 0.57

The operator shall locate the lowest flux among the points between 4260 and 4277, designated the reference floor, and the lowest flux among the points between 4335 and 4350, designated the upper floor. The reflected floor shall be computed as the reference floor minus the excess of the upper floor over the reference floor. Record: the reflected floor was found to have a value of 8.0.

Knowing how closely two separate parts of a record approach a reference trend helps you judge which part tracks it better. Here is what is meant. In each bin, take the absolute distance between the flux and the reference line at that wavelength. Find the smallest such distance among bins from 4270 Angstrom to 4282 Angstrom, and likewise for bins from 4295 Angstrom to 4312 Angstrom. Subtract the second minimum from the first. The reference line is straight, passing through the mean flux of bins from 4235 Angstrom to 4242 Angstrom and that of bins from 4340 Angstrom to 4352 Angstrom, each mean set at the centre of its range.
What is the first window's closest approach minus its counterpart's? -1.5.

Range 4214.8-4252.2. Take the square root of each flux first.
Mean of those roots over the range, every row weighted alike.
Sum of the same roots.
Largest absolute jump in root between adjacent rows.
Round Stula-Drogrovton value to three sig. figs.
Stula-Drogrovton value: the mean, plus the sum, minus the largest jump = 55.8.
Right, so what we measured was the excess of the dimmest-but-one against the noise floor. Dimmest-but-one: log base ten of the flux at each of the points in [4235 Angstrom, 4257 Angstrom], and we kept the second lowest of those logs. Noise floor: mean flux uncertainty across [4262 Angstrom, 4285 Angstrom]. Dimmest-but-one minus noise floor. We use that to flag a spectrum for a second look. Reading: -0.25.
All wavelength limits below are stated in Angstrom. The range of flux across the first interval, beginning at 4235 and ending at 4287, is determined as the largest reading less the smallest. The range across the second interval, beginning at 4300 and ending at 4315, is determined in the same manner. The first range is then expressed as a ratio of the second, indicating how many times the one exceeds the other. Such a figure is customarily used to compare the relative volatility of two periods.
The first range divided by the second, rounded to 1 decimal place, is 1.5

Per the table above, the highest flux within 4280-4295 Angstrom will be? 15.05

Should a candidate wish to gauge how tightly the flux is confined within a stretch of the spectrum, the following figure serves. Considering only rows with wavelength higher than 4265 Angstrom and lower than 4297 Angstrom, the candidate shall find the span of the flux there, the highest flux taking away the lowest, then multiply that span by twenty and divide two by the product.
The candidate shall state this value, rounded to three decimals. 0.021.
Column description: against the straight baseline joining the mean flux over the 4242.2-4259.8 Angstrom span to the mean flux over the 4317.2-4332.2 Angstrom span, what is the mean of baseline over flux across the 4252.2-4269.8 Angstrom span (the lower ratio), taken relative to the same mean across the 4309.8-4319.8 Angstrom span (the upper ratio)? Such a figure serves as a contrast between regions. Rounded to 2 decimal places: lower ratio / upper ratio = 1.00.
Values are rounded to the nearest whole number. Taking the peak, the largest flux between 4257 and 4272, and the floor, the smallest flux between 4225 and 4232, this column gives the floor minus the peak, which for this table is -5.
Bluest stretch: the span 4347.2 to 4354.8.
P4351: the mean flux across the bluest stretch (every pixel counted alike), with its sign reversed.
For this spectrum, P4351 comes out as -15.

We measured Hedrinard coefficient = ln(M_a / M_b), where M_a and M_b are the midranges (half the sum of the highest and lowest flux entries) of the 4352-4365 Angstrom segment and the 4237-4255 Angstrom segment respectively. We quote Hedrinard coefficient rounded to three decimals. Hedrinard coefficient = 0.011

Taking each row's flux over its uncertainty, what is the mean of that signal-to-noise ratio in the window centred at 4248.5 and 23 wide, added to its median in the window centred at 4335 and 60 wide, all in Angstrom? 19.4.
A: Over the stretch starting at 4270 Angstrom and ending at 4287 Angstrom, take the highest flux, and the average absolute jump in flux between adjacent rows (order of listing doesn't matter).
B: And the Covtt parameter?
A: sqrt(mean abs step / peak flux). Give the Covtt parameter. 0.365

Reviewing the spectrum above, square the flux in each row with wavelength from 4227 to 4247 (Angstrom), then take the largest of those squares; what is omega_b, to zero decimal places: 263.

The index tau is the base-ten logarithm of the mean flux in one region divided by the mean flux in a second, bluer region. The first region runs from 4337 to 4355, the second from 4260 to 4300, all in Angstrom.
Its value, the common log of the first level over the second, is 0.06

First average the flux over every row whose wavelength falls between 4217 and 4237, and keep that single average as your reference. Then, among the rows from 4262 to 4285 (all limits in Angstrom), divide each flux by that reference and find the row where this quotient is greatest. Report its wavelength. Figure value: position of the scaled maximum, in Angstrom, 4283.5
